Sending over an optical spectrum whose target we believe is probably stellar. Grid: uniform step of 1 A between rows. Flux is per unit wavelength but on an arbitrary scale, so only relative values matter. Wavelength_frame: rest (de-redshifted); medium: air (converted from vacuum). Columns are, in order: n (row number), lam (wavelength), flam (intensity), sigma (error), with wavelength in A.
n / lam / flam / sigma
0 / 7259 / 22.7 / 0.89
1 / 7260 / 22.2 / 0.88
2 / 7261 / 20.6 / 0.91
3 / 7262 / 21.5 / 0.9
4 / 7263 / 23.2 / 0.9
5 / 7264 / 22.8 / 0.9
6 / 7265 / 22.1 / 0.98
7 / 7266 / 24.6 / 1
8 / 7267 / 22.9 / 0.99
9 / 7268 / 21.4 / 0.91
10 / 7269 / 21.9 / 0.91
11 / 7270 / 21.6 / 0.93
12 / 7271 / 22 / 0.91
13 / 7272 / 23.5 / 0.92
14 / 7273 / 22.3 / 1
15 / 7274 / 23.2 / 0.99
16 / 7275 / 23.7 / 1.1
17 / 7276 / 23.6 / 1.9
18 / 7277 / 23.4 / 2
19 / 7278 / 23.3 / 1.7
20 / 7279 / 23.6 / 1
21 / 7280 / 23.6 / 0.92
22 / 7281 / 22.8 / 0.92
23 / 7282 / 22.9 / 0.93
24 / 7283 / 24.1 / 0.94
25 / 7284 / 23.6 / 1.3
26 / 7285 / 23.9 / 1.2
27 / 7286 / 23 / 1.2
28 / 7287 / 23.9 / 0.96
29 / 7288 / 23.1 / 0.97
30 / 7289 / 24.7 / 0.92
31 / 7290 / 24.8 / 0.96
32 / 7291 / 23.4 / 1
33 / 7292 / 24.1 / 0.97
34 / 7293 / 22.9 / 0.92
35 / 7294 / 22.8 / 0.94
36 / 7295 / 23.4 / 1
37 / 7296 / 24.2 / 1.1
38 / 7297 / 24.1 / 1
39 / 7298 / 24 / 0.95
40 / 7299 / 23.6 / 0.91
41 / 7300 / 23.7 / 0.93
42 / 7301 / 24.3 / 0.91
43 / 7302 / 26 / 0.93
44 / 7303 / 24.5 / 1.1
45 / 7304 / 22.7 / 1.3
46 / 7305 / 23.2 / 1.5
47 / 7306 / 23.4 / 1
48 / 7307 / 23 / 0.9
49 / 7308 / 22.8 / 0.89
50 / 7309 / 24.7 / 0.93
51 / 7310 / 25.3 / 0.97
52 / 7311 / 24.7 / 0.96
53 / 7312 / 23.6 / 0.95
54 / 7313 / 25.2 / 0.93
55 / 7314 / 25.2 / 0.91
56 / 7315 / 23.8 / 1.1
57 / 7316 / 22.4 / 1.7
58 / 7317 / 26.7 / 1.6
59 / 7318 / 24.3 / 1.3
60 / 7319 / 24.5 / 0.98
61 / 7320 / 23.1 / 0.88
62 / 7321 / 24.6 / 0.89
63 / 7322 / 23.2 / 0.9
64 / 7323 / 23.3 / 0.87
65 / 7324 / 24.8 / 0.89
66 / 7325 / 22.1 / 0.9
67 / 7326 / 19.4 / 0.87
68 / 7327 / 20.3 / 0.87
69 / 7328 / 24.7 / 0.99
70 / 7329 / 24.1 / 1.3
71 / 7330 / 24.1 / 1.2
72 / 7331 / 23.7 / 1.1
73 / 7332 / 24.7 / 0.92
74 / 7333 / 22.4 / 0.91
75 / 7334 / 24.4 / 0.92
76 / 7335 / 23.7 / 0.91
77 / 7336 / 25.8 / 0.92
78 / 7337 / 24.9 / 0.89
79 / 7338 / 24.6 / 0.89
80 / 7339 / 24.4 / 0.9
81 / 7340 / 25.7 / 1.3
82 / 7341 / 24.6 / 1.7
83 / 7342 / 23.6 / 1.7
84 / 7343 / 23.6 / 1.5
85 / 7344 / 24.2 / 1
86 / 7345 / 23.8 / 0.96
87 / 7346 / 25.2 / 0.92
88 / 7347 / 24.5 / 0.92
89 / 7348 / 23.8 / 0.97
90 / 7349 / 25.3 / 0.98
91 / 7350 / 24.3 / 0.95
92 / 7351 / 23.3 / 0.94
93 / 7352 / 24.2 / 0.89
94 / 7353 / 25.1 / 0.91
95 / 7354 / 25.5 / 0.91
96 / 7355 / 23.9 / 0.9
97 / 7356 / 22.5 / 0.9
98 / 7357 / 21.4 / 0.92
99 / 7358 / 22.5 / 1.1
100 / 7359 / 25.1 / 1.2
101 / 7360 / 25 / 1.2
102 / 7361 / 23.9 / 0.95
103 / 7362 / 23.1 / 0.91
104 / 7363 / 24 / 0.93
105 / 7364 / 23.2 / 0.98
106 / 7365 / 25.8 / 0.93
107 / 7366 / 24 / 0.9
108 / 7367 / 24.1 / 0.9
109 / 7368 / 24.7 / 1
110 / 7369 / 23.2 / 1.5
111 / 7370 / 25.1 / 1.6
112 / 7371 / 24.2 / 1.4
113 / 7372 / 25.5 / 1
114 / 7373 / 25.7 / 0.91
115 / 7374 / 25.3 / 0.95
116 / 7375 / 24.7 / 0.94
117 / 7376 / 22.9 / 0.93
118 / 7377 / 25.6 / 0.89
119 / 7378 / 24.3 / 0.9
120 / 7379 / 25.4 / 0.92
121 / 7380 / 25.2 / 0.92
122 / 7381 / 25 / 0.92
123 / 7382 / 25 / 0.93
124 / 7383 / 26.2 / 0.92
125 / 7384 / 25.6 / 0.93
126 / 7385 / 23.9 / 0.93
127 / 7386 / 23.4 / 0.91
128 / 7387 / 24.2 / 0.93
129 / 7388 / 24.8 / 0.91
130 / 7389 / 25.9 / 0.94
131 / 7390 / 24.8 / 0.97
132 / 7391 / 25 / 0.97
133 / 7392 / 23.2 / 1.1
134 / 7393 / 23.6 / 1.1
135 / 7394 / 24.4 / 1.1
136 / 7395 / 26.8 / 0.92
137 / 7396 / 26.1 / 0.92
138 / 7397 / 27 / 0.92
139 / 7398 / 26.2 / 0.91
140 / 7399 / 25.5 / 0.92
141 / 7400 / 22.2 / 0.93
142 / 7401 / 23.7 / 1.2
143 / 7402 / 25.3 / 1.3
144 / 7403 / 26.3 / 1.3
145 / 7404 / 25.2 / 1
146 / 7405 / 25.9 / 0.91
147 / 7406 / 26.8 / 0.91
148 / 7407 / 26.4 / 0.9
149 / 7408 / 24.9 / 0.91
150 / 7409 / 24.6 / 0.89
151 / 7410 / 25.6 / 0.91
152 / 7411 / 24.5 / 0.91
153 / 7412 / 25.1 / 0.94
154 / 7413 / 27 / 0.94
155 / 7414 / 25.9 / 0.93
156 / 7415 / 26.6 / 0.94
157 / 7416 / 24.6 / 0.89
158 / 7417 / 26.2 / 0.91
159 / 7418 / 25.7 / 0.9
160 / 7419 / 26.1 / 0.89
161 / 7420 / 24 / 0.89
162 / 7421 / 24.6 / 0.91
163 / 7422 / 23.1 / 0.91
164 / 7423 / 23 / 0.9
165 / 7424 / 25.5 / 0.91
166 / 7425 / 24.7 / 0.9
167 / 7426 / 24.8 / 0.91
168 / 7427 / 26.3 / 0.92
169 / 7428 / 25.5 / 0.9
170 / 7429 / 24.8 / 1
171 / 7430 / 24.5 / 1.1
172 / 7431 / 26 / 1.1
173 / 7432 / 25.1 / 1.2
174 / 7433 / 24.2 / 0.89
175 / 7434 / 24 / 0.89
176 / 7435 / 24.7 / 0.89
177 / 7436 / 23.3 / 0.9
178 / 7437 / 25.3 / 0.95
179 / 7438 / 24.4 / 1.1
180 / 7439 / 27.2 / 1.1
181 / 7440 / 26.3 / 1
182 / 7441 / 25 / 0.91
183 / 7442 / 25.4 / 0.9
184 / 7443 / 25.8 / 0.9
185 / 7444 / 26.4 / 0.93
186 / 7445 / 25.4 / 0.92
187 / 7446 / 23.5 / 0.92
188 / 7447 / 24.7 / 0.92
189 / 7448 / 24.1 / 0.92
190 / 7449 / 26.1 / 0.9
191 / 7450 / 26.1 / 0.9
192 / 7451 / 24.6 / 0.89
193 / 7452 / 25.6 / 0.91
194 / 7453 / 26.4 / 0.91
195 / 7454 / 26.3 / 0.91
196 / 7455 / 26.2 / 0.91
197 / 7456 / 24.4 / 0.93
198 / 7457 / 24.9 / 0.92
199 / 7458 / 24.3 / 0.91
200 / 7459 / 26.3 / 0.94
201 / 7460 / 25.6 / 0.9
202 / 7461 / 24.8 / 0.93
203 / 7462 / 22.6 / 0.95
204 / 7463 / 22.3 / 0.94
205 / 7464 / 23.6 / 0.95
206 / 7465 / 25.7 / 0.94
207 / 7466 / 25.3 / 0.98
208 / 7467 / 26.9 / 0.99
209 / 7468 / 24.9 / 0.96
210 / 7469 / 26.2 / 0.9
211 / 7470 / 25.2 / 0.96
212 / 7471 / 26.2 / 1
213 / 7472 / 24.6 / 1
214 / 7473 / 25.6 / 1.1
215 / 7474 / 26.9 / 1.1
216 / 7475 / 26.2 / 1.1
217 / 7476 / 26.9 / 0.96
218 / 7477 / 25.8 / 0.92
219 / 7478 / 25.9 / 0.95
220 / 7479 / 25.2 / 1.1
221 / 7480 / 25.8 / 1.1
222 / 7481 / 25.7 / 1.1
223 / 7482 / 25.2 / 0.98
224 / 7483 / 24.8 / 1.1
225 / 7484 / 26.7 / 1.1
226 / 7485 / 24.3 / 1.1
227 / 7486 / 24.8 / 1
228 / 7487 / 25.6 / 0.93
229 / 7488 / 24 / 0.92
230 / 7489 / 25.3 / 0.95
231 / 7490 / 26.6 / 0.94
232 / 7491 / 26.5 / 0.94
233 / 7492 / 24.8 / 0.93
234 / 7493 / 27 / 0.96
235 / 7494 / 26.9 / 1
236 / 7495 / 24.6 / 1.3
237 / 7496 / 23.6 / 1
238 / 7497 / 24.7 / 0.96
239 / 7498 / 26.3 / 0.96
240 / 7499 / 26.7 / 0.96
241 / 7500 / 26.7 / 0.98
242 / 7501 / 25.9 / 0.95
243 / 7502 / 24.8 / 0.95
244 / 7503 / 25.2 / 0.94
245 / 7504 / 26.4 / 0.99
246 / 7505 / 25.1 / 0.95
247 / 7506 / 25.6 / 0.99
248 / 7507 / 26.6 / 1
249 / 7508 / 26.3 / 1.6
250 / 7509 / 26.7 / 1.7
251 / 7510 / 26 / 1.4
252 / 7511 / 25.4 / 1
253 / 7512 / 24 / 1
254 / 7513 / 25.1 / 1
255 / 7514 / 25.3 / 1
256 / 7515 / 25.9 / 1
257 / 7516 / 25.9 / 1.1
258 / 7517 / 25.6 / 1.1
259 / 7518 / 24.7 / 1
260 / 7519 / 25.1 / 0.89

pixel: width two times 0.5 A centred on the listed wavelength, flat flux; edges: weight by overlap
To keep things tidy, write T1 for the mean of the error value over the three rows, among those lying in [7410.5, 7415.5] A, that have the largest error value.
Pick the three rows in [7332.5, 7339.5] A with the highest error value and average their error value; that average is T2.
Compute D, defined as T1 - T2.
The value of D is 0.02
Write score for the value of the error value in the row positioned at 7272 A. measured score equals 0.92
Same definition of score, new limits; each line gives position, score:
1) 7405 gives 0.91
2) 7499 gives 0.96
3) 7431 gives 1.10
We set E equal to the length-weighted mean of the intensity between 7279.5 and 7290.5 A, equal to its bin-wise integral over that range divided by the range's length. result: 23.7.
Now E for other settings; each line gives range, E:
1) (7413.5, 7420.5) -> 25.6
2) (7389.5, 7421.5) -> 25.3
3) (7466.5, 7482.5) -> 25.8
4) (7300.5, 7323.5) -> 24.1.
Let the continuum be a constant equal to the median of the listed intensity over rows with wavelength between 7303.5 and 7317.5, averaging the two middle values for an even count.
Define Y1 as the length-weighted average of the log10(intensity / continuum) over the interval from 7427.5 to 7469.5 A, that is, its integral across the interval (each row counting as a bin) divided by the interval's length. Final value 0.02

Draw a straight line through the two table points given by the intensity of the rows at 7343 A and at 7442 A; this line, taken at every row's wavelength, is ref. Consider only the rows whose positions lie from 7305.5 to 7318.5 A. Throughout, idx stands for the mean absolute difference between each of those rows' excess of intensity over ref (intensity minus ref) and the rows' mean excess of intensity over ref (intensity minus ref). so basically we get 0.97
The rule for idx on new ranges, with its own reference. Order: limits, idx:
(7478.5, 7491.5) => 0.66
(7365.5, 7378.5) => 0.70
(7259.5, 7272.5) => 0.82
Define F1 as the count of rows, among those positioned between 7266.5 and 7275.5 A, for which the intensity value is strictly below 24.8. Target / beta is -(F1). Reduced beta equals -9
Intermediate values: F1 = 9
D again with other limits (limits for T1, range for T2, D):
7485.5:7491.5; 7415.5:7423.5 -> 0.05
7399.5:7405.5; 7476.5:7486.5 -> 0.17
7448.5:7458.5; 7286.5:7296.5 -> -0.11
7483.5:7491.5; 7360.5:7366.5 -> 0.11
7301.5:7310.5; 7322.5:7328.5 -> 0.37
